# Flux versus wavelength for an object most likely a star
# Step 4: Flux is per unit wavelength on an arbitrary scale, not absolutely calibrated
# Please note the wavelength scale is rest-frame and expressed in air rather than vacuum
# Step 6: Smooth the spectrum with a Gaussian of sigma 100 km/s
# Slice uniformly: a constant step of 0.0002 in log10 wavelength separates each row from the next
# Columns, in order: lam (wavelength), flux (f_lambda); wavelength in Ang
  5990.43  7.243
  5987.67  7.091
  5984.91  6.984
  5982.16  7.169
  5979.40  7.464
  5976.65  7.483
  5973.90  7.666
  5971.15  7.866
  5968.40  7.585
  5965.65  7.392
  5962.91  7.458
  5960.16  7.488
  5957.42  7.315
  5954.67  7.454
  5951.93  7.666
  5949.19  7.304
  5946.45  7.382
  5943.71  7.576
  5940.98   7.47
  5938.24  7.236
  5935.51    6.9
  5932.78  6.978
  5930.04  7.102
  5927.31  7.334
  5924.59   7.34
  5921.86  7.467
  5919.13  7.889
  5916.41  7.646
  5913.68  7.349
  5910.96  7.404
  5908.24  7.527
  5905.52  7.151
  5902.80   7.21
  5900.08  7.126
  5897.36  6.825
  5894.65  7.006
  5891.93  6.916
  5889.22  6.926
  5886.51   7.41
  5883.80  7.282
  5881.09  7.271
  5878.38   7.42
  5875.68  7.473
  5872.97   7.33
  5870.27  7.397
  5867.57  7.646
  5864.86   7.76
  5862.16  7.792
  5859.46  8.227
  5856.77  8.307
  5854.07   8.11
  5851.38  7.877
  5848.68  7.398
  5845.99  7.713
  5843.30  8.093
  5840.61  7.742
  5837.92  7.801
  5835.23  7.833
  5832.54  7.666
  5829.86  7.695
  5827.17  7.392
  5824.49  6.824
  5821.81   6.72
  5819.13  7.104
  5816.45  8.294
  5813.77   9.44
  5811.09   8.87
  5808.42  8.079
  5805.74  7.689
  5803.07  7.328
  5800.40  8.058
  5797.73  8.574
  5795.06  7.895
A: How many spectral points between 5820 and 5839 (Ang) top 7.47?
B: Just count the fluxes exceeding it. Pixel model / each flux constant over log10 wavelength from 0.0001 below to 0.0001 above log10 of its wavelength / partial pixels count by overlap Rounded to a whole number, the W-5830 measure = 4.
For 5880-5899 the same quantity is 0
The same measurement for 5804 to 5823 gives 5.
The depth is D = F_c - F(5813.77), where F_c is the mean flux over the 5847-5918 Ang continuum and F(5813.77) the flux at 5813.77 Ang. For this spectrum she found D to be -2.0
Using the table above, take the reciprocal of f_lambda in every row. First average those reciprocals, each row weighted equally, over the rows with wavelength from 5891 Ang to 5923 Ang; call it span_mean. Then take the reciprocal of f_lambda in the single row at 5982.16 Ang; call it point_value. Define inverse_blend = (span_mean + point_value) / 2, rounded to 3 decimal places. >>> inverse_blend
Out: 0.138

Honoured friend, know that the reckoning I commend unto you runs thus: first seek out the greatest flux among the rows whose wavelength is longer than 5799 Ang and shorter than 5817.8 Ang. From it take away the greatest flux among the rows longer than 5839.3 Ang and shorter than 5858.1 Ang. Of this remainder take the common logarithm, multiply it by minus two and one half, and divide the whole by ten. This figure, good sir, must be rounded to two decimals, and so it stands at -0.01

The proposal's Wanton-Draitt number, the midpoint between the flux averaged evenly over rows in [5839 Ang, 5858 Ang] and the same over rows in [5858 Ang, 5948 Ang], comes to 7.62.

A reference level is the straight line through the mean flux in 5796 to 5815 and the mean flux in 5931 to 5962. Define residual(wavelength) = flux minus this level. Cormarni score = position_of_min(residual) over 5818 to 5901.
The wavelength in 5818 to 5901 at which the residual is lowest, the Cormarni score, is 5821.81 Ang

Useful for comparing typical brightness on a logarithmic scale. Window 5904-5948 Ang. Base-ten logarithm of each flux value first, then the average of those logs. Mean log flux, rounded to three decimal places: 0.867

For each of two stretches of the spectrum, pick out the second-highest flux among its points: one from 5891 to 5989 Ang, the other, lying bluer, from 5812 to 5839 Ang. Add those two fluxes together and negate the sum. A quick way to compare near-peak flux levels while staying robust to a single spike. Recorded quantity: -16.2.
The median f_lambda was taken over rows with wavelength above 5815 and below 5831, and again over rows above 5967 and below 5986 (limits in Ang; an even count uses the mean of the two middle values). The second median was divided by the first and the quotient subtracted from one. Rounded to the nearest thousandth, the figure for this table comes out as -0.032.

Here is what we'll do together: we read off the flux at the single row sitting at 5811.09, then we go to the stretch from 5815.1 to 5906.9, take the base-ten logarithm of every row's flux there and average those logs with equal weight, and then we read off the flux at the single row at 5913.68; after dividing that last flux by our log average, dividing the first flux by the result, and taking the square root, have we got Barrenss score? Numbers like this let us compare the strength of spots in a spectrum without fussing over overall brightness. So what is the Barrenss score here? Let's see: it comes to 1.027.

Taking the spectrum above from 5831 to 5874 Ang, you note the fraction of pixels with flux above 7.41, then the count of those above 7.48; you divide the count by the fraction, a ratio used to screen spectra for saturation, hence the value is 16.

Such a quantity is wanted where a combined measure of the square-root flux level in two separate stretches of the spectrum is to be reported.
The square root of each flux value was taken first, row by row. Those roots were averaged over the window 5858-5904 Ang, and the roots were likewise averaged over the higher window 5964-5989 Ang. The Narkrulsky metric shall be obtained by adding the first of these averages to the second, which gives 5.43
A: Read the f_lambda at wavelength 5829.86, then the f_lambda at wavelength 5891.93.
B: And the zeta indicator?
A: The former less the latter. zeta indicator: 0.78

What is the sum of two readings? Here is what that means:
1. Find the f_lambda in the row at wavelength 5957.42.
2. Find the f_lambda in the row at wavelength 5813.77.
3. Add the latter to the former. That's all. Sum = 16.8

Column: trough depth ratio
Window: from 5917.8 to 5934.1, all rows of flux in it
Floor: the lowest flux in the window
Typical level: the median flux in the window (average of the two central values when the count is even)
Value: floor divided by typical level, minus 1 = -0.05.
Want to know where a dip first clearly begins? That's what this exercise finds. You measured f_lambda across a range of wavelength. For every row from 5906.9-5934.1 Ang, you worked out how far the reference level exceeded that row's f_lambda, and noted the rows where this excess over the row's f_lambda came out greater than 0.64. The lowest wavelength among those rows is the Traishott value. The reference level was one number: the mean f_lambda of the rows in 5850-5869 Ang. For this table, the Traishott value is 5930.04 Ang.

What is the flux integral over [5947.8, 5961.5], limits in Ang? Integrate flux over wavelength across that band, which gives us 102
